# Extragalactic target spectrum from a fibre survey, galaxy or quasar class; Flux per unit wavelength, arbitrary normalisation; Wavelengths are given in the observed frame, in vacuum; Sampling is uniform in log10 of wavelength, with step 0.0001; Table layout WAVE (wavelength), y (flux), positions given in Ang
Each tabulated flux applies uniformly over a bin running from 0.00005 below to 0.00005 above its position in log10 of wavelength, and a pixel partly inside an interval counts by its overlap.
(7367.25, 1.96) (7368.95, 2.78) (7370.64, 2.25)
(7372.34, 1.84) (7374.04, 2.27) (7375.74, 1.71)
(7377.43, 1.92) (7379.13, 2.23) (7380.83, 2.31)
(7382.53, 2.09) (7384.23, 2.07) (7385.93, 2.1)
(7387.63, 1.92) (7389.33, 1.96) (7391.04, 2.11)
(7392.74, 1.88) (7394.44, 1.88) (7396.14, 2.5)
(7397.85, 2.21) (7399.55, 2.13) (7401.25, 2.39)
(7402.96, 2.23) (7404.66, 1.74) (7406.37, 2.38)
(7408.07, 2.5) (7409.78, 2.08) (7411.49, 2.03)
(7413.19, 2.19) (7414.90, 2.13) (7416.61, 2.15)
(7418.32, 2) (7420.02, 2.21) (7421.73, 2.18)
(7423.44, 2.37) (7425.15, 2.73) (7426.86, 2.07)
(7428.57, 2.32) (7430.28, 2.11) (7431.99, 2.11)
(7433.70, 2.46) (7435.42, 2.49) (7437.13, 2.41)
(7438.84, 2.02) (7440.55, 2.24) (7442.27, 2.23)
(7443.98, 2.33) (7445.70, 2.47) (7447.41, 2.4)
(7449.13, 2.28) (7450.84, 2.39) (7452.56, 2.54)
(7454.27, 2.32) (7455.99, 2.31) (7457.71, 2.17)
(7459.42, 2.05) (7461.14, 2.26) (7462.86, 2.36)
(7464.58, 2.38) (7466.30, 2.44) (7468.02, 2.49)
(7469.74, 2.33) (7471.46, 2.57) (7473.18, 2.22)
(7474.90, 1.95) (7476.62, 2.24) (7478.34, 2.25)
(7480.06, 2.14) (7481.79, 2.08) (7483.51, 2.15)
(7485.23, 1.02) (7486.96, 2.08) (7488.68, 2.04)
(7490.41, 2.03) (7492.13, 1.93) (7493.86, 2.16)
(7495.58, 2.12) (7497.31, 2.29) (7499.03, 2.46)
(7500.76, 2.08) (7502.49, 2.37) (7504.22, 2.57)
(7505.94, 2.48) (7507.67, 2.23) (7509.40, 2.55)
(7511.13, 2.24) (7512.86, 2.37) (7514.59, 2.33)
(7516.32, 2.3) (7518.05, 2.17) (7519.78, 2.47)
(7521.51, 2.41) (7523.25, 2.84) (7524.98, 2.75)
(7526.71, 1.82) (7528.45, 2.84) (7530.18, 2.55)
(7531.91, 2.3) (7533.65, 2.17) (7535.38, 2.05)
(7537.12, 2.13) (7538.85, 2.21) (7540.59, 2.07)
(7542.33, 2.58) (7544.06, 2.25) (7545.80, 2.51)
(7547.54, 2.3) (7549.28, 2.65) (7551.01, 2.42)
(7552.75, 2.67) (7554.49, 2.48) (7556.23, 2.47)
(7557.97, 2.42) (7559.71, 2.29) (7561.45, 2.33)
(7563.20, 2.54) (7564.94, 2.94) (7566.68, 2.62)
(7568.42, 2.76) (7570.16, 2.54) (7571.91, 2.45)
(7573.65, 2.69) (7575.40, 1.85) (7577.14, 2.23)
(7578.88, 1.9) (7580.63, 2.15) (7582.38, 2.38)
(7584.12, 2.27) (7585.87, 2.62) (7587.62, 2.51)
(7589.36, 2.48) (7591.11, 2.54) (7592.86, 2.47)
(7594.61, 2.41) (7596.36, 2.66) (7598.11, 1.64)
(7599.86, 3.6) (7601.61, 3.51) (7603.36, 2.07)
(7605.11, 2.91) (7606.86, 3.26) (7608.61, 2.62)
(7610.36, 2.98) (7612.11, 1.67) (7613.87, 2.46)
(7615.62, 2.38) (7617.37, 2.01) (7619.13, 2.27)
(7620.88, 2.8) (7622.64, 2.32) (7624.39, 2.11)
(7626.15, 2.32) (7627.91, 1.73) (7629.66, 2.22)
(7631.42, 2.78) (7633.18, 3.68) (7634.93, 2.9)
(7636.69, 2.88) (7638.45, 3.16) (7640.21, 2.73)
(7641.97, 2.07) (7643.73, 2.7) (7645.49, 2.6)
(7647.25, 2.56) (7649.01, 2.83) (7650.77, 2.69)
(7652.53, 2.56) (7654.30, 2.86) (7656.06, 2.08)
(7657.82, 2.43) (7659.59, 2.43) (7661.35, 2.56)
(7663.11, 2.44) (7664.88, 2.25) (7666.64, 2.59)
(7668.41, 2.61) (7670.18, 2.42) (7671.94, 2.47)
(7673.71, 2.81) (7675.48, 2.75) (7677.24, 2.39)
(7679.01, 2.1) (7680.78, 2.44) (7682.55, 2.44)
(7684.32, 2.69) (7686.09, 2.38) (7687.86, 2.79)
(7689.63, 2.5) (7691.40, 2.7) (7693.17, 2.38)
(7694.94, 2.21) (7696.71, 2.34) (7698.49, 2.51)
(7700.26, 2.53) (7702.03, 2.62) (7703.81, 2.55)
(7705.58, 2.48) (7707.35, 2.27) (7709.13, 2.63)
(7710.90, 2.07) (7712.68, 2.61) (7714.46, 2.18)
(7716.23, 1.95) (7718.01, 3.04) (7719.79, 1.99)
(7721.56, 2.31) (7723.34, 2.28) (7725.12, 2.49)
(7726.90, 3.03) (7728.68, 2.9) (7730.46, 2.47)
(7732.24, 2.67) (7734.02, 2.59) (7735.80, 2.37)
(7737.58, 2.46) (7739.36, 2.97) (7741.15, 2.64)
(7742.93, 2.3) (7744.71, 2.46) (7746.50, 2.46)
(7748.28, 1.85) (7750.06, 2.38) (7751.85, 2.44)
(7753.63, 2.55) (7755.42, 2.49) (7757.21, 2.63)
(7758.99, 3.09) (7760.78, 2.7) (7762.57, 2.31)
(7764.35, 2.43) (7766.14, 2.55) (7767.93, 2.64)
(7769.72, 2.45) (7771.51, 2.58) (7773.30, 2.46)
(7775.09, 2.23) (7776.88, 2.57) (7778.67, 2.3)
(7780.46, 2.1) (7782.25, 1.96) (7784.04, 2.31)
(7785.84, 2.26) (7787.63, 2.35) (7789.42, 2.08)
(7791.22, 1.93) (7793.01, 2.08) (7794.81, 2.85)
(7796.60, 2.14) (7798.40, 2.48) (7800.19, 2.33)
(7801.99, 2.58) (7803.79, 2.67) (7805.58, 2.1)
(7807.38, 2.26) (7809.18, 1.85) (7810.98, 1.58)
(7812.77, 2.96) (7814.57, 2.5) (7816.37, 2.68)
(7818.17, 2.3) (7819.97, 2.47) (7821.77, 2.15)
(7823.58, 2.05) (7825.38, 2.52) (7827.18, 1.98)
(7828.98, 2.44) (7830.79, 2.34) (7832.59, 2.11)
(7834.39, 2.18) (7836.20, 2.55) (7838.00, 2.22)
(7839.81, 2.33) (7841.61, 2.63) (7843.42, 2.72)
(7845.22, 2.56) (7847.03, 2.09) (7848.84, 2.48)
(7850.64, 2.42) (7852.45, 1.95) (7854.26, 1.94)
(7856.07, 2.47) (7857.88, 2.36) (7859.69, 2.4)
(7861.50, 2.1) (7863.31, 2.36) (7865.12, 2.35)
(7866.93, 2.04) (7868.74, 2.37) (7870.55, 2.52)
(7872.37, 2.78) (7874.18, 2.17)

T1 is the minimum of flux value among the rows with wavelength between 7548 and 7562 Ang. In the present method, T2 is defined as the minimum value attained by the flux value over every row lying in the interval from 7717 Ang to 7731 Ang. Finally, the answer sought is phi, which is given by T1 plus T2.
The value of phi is 4.3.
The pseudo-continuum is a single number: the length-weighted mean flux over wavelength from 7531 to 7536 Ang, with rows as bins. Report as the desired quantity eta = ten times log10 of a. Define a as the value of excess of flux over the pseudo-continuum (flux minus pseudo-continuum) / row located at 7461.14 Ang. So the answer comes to -11.2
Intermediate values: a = 0.08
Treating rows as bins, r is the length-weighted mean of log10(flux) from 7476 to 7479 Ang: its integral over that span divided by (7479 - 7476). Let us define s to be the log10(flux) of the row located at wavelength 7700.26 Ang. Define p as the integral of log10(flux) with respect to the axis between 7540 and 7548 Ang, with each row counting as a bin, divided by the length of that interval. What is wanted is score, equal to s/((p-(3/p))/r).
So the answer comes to -0.018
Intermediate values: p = 0.37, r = 0.35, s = 0.40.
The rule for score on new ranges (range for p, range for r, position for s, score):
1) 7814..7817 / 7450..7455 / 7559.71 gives -0.020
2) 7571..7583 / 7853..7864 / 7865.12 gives -0.016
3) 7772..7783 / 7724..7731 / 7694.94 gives -0.019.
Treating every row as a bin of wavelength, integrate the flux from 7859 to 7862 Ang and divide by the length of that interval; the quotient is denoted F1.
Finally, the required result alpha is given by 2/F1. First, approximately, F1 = 2.26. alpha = 0.885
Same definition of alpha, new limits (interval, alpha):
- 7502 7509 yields 0.825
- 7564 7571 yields 0.736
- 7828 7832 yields 0.848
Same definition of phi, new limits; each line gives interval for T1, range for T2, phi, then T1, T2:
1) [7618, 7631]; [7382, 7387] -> 3.8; 1.73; 2.07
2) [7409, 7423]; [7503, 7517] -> 4.2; 2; 2.23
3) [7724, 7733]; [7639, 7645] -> 4.5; 2.47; 2.07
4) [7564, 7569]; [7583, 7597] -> 4.9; 2.62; 2.27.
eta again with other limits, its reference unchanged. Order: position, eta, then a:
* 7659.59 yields -6.1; 0.25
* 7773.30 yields -5.6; 0.28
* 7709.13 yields -3.5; 0.45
